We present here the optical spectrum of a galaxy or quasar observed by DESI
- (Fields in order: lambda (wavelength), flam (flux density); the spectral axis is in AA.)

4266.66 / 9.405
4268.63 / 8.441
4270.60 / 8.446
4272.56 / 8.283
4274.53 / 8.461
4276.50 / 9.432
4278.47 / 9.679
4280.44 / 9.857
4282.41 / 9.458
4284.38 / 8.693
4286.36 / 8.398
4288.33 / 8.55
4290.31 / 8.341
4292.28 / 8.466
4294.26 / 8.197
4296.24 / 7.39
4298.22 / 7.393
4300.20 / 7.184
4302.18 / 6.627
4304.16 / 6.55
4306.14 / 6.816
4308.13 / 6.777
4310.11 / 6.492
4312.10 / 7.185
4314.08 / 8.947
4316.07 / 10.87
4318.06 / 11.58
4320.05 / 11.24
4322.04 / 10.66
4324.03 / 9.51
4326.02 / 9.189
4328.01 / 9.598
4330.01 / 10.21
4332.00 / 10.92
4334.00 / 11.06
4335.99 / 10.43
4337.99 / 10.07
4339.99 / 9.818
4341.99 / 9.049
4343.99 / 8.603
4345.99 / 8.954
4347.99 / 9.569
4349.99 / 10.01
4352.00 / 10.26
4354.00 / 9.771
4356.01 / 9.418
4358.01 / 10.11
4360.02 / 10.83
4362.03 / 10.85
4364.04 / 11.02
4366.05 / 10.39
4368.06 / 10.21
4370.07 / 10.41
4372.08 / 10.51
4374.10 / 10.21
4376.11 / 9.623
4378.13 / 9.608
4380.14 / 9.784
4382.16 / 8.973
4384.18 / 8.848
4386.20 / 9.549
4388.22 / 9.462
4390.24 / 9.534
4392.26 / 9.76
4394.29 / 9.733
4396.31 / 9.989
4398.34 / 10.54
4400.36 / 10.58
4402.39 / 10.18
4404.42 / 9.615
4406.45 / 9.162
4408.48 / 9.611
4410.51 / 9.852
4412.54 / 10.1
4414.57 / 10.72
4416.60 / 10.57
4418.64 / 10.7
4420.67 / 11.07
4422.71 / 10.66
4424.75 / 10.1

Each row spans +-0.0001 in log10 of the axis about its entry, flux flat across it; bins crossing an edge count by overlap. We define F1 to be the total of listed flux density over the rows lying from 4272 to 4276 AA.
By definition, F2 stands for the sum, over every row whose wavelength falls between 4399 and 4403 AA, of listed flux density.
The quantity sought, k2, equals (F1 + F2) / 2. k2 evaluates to 18.8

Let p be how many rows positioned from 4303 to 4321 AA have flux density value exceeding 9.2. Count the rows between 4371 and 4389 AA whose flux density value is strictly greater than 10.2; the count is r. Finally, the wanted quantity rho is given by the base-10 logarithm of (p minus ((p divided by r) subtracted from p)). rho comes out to 0.2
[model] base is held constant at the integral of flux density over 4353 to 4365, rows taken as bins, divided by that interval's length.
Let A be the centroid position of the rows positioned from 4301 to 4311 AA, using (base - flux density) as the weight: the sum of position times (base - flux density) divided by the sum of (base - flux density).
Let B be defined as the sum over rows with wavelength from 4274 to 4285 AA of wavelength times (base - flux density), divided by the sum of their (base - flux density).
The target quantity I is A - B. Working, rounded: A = 4306.1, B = 4279.2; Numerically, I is 26.9 AA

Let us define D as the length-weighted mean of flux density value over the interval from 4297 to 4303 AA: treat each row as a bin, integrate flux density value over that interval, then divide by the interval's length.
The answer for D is 7.1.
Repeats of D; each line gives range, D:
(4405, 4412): 9.6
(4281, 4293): 8.7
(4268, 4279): 8.8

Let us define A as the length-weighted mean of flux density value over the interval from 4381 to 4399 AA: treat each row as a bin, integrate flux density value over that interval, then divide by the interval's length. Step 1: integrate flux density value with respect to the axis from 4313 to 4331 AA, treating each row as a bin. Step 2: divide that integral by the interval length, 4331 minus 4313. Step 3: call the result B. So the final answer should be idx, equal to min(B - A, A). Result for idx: 0.6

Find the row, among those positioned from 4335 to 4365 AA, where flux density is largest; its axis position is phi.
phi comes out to 4364.04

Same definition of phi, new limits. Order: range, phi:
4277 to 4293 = 4280.44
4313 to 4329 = 4318.06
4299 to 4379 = 4318.06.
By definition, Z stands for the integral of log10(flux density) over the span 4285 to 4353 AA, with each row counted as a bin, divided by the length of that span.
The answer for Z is 0.946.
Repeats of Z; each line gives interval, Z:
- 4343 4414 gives 0.994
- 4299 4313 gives 0.833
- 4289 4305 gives 0.876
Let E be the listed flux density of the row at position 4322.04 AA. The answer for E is 10.66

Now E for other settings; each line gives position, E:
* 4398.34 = 10.54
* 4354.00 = 9.771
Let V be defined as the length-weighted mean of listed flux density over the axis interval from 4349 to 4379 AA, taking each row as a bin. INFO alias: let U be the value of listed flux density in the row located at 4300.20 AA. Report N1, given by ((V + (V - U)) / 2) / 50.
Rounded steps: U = 7.184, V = 10.2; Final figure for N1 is 0.13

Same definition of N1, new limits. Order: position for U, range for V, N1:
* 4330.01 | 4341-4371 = 0.10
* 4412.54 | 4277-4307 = 0.06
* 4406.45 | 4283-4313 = 0.06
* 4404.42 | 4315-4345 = 0.11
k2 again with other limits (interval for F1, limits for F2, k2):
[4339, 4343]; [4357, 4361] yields 19.9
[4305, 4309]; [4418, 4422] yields 17.7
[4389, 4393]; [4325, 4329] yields 19.0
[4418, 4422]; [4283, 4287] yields 19.4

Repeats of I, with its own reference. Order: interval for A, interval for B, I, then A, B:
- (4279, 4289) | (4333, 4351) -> -60.3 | 4285.5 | 4345.8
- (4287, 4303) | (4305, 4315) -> -13.1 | 4296.4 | 4309.5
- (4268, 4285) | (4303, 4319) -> -32.4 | 4275.1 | 4307.5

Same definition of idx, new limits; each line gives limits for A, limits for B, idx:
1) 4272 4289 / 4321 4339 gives 1.2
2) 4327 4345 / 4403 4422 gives 0.2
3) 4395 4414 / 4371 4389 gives -0.4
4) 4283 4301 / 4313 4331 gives 2.1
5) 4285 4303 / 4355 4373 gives 2.6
